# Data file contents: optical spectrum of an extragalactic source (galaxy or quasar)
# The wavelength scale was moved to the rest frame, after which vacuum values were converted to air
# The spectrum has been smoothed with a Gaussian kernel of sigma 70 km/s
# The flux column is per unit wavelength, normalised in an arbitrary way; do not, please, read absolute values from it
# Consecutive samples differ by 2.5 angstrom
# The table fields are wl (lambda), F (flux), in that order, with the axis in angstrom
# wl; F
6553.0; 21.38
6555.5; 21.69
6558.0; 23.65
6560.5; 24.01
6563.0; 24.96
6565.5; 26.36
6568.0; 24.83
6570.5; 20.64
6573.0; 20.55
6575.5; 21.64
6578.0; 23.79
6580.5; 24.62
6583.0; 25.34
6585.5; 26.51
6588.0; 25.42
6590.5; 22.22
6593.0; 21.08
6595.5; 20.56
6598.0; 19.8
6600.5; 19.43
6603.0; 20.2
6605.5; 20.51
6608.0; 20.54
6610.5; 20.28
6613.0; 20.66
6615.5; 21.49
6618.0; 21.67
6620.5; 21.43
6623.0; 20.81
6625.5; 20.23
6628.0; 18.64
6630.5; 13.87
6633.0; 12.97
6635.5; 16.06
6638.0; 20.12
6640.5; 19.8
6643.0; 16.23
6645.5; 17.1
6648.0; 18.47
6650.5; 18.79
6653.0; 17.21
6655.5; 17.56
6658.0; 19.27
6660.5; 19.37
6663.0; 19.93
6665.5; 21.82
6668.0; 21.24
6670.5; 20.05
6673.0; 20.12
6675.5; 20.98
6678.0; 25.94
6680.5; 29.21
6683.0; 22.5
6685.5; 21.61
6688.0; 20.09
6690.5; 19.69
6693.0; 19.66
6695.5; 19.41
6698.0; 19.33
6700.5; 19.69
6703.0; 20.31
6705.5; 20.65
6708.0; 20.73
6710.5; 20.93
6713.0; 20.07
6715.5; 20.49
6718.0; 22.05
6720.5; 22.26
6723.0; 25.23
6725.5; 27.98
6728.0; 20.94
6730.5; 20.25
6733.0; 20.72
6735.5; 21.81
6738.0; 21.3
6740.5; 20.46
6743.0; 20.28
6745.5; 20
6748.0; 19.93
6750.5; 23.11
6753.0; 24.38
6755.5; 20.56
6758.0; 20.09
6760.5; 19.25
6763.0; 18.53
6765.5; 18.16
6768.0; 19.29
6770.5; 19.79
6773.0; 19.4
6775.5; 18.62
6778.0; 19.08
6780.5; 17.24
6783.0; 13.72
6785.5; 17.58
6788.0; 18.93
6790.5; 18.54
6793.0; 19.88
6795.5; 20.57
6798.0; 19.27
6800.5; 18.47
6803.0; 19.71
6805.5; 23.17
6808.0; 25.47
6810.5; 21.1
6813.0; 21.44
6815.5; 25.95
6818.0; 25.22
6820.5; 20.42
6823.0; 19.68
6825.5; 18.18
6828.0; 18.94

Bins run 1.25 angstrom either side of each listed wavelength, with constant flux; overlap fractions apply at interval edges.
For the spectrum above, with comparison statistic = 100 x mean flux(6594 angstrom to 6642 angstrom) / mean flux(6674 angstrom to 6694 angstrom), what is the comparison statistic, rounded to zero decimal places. 86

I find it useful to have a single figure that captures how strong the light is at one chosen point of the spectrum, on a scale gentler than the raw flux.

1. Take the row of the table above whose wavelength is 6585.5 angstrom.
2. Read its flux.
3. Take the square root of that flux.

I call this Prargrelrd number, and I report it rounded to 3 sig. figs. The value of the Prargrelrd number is 5.15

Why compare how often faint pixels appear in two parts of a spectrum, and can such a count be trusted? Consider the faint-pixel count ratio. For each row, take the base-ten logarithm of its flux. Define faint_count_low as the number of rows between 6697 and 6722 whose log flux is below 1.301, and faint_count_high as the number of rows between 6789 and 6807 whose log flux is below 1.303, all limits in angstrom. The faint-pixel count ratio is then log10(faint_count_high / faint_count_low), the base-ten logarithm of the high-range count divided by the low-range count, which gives 0.40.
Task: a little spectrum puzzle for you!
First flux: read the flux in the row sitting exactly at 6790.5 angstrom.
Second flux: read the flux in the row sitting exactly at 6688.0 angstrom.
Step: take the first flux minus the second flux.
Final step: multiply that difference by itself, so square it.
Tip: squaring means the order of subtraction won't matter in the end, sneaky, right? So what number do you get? 2.4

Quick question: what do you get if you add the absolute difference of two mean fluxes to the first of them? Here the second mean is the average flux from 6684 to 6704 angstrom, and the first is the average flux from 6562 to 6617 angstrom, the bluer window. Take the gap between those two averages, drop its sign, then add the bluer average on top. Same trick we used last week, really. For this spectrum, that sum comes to 25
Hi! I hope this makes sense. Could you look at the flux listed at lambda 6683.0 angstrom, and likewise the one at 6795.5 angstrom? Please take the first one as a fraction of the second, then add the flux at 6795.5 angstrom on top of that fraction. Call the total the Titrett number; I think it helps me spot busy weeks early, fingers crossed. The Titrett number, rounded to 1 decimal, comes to 21.7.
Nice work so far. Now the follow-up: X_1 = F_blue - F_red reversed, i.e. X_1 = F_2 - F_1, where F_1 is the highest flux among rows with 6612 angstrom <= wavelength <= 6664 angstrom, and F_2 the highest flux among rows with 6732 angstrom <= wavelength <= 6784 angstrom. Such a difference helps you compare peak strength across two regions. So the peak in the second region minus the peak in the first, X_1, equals 2.7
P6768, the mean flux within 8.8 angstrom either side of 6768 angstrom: 19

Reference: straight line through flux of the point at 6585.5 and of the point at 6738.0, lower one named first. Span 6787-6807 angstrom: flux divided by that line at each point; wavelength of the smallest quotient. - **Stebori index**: 6790.5 angstrom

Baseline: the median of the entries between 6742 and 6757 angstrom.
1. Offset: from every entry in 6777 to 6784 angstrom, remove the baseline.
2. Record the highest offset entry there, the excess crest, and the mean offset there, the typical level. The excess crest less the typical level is 2.4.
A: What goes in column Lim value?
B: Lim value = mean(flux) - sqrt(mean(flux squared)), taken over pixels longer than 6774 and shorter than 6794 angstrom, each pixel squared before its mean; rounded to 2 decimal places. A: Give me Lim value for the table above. -0.09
